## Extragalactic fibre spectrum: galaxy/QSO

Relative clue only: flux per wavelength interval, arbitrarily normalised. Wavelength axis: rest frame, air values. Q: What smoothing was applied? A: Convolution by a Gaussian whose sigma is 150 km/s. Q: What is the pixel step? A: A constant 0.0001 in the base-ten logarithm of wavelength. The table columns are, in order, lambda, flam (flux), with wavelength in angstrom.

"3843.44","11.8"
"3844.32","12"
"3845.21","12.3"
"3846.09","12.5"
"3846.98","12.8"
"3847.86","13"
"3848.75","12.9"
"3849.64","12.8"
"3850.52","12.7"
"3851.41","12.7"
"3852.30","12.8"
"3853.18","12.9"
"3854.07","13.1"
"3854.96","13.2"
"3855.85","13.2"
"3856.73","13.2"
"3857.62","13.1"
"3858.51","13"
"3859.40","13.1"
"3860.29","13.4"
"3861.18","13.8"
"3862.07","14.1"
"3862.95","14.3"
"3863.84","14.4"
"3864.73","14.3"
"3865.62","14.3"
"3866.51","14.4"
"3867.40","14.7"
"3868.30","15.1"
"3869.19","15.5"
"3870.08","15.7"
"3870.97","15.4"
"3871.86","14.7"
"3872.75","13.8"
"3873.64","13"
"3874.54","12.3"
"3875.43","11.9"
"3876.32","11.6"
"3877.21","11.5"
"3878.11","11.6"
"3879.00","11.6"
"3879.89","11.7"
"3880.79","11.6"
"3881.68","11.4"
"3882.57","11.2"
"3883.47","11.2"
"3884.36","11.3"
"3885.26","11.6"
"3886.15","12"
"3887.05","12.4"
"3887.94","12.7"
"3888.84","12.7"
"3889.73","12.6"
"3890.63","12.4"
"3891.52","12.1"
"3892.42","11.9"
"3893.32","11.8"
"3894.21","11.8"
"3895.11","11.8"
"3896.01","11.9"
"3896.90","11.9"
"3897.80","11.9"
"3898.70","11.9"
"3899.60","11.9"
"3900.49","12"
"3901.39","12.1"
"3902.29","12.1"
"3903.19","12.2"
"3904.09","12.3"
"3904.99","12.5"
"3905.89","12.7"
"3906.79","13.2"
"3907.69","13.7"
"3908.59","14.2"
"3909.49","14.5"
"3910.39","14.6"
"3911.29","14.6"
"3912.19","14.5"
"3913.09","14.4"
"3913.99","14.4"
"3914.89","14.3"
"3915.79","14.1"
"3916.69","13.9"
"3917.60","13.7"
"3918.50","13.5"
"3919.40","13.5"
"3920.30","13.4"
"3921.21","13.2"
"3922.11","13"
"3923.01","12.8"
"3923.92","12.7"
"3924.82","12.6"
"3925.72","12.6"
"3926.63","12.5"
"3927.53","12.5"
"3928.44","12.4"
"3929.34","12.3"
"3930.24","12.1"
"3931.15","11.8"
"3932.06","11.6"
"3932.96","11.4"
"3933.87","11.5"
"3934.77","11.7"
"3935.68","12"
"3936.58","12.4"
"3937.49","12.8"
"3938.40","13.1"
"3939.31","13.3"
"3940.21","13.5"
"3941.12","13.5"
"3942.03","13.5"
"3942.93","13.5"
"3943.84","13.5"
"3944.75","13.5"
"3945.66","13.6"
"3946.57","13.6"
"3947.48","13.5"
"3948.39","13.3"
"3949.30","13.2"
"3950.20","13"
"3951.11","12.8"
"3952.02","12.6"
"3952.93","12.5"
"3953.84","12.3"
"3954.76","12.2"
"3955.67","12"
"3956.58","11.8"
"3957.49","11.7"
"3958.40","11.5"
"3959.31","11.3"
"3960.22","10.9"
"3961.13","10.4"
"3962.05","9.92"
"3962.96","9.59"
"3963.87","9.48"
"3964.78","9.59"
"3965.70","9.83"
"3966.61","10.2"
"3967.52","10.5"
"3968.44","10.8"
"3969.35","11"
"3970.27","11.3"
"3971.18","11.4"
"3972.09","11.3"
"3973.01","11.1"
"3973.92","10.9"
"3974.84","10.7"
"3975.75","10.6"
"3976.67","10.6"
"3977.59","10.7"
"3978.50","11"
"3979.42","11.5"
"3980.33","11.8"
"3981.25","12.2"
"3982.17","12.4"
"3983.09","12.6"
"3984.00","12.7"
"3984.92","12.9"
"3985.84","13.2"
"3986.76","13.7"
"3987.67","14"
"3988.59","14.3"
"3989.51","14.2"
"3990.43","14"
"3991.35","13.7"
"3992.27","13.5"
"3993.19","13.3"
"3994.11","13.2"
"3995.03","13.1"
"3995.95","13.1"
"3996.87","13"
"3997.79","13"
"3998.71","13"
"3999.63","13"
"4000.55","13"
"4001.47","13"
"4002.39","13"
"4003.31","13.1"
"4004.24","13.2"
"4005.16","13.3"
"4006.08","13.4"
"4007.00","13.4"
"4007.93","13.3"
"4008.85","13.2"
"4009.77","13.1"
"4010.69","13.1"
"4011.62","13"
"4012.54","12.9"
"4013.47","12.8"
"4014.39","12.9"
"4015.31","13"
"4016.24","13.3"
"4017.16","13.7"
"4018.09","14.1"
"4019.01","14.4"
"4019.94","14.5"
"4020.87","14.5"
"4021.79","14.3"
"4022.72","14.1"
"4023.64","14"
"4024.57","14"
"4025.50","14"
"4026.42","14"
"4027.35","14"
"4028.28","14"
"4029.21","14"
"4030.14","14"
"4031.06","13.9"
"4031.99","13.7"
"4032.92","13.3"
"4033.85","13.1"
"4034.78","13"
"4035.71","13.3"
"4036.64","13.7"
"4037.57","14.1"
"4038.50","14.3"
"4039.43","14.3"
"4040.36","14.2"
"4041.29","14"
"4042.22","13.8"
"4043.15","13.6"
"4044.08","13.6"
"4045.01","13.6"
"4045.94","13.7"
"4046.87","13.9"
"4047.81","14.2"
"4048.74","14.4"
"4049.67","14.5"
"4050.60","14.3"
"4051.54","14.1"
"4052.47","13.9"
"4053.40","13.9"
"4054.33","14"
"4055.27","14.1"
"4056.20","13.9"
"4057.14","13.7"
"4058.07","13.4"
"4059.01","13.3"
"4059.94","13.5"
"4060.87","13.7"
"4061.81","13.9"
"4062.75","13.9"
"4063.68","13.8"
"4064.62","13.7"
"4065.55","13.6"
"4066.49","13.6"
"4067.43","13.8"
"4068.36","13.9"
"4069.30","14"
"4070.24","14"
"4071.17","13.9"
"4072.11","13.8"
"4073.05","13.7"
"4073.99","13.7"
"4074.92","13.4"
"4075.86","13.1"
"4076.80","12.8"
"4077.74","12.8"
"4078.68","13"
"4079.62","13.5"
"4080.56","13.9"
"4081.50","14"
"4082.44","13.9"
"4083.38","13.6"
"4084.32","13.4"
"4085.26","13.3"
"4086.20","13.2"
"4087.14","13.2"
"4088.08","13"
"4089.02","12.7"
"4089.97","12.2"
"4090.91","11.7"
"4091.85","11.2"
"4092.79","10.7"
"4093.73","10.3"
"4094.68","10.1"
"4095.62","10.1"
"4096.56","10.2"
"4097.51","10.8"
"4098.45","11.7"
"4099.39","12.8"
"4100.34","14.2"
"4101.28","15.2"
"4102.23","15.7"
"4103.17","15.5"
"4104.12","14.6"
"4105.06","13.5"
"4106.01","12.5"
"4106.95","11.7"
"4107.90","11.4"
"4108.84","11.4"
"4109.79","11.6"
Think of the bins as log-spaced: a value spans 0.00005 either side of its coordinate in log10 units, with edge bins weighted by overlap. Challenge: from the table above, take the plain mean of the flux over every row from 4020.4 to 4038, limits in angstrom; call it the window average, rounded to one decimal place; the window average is 13.8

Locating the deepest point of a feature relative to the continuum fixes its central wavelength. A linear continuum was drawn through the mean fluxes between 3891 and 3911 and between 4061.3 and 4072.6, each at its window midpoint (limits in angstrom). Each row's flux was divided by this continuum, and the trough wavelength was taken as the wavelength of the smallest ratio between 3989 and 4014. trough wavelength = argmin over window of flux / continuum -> 4013.47 angstrom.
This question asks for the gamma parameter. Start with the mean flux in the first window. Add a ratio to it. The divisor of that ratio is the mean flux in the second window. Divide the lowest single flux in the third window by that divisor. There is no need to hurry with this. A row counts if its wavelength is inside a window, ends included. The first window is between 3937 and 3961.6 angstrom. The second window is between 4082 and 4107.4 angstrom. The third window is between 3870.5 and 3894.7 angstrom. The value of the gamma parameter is 13.6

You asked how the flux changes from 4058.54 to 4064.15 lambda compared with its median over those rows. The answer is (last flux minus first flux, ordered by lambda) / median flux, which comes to 0.036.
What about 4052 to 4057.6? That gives -0.014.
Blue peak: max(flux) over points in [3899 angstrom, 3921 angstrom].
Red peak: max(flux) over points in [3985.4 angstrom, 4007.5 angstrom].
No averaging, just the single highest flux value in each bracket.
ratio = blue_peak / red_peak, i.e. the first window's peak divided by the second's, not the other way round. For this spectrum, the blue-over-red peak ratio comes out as 1.02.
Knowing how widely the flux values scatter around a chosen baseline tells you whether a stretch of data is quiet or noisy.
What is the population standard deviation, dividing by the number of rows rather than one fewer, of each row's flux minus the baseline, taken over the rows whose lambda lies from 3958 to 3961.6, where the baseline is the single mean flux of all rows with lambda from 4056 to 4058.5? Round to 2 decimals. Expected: 0.42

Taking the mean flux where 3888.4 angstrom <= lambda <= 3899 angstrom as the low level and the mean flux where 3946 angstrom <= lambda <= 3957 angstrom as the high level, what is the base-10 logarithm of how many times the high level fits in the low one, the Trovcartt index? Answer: -0.024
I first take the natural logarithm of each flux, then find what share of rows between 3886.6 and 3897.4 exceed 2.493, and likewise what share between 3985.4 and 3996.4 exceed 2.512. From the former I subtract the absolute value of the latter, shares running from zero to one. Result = -0.50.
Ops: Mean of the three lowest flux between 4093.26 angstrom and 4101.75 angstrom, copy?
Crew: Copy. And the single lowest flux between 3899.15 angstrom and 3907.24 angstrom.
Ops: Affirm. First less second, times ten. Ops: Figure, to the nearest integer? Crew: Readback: -18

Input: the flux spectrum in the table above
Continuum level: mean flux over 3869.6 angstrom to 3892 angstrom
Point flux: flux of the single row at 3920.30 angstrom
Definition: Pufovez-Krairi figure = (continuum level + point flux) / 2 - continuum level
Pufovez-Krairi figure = 0.50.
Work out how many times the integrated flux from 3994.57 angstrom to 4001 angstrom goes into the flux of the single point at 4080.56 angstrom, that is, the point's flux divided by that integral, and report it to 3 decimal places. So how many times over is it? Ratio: 0.166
